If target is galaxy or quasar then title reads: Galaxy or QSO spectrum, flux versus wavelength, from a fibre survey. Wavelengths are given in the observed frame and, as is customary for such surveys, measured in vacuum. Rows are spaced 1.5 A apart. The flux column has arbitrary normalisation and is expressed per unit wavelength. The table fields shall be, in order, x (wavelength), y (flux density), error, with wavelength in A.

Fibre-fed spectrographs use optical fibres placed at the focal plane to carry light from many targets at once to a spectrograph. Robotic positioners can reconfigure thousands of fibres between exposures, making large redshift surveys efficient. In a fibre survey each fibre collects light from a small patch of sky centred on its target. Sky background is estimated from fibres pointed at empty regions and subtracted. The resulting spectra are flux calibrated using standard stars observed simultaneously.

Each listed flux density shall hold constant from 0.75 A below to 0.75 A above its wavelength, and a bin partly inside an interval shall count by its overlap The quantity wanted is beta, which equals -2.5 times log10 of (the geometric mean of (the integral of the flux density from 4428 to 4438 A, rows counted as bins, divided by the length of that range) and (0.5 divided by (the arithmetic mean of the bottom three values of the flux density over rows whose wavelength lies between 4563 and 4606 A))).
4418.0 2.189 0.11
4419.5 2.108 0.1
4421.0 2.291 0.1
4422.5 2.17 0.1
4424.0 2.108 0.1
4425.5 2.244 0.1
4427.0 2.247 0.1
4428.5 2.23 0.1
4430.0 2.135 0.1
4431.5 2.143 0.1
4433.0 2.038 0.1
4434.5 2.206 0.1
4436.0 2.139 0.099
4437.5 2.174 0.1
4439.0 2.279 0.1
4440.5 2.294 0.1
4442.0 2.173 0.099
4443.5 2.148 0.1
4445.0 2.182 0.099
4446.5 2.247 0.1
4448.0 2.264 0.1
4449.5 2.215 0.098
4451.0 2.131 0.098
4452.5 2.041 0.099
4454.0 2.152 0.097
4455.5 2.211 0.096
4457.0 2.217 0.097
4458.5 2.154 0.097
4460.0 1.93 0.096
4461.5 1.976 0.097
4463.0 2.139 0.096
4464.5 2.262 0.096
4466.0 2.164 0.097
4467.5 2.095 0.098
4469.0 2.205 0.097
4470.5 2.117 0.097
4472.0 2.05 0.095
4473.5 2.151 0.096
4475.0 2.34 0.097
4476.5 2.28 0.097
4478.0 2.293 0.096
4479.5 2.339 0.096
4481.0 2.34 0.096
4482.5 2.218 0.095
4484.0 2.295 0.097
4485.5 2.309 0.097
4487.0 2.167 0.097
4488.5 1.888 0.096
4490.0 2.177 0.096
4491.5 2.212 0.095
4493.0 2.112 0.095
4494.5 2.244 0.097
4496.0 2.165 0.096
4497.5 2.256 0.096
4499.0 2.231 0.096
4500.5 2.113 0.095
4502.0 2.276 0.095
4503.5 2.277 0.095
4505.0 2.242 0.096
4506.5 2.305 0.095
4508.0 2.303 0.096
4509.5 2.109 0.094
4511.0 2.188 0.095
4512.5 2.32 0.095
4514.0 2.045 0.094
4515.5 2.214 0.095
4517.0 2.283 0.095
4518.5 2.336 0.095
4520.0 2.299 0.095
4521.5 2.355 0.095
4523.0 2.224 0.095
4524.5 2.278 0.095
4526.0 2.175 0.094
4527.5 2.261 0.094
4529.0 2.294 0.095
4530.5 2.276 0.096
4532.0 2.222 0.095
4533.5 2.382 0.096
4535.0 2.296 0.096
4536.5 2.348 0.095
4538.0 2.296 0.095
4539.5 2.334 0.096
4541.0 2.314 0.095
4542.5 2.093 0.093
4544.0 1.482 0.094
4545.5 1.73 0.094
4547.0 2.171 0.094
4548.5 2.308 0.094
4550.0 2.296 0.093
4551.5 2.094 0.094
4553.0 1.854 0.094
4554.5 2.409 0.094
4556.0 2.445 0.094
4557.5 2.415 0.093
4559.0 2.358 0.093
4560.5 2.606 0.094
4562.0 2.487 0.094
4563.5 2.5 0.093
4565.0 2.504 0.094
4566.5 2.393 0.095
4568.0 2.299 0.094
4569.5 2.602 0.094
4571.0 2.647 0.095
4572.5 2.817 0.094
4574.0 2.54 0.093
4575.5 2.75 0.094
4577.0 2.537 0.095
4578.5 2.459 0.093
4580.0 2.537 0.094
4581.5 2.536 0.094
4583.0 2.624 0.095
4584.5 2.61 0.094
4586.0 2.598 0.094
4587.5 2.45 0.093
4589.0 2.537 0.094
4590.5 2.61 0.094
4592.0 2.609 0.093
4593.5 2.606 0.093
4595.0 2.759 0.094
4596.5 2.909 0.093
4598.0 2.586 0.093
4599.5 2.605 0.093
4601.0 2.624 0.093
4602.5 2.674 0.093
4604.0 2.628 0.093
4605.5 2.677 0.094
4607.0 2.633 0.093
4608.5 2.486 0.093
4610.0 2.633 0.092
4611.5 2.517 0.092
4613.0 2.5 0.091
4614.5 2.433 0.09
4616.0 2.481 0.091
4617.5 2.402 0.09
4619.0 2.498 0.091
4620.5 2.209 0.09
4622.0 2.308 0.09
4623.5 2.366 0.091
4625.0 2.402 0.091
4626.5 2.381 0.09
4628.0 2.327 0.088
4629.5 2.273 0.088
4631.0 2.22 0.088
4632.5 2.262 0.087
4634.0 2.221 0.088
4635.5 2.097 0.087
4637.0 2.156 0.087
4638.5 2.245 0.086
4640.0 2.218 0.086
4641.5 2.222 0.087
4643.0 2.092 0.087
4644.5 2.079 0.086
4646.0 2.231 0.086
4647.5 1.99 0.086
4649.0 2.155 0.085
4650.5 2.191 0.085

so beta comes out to 0.43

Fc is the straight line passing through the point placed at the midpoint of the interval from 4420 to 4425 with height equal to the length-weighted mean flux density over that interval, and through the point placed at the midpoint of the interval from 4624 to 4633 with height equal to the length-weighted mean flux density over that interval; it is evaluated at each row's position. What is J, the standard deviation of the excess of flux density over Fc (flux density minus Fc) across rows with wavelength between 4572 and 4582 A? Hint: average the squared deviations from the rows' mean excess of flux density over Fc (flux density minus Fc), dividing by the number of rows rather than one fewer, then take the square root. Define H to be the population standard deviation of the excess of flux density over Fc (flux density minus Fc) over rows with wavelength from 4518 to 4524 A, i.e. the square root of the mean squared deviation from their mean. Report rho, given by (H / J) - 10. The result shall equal -9.6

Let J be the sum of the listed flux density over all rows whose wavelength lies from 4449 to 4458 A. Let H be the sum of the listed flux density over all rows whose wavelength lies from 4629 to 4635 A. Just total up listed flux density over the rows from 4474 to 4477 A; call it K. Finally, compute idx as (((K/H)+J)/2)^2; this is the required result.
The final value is 45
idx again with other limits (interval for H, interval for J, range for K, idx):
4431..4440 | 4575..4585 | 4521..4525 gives 86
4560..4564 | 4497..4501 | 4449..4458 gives 17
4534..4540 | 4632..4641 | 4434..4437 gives 47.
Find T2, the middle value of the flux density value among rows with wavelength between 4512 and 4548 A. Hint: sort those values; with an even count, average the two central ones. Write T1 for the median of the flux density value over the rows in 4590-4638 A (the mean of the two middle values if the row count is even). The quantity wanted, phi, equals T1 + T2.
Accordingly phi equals 4.77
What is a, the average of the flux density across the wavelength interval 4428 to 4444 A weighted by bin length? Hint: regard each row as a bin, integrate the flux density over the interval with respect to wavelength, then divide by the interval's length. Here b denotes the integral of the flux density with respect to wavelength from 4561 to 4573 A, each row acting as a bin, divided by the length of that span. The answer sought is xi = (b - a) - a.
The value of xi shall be -1.8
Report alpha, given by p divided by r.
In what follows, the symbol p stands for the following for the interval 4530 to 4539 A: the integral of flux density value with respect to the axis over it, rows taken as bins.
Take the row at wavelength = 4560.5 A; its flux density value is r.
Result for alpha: 8.0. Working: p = 21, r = 2.606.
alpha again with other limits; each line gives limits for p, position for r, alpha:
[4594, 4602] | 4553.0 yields 11.6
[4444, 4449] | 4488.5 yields 5.9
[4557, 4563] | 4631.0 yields 6.7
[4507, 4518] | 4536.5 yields 10.4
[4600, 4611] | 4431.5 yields 13.4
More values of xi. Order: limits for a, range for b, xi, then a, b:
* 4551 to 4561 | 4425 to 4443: -2.4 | 2.31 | 2.19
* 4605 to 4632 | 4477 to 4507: -2.6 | 2.43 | 2.22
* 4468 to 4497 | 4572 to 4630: -1.9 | 2.20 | 2.54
